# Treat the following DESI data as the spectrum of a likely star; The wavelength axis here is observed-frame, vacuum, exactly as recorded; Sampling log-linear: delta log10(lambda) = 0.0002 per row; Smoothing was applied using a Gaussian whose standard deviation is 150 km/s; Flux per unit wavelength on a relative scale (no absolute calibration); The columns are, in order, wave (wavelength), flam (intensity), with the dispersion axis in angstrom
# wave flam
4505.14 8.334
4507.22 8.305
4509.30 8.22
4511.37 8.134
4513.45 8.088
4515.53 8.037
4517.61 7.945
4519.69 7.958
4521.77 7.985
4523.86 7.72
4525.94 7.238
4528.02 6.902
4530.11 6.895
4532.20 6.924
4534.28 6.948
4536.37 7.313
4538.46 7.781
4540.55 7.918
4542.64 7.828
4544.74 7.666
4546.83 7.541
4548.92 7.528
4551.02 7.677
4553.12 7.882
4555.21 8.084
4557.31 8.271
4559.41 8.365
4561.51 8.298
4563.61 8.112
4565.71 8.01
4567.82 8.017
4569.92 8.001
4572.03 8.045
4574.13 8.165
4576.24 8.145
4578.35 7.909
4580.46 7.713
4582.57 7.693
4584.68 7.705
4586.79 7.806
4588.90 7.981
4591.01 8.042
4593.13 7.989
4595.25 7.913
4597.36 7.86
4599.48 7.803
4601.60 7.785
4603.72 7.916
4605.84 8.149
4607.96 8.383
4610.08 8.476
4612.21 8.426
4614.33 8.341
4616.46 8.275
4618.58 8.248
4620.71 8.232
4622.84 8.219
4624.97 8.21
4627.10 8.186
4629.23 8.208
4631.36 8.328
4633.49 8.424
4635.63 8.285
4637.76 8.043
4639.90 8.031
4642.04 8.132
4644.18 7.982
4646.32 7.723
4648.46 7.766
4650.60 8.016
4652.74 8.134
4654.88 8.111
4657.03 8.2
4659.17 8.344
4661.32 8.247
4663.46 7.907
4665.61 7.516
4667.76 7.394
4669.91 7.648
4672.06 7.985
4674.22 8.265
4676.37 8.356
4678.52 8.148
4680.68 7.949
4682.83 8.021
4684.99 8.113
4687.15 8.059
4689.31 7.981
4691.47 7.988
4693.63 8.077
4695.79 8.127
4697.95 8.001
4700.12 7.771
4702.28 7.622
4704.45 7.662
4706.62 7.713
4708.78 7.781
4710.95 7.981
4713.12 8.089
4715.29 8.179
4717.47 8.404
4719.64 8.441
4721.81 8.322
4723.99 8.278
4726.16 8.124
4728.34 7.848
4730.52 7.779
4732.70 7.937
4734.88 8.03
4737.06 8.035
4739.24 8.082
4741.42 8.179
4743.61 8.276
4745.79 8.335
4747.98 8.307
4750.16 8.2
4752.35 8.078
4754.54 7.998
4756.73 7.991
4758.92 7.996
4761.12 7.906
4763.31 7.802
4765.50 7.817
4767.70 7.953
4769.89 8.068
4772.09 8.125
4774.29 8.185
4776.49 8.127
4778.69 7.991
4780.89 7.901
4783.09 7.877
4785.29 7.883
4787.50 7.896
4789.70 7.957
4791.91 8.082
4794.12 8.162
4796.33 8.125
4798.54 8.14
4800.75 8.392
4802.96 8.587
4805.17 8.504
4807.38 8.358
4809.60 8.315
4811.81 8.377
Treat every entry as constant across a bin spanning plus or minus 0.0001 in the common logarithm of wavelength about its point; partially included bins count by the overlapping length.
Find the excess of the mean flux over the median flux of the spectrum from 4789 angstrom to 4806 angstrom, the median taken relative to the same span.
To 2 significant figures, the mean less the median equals 0.093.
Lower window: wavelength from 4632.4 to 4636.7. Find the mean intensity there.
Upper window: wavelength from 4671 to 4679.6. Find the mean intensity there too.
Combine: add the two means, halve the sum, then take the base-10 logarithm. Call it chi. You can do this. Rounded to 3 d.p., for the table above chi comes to 0.918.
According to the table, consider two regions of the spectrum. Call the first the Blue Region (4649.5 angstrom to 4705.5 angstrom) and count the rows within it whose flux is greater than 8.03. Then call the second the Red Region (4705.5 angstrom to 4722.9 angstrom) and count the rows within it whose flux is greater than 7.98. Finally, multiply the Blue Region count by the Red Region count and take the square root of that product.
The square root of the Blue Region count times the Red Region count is 8.5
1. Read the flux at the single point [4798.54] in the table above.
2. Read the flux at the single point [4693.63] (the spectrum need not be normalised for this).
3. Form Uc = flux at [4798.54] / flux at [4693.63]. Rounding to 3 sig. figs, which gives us 1.01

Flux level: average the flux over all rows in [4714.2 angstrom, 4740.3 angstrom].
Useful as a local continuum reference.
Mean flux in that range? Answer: 8.12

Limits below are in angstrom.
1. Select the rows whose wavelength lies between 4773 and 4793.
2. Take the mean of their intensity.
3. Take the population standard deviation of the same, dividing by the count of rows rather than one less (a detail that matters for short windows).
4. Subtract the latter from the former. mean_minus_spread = 7.88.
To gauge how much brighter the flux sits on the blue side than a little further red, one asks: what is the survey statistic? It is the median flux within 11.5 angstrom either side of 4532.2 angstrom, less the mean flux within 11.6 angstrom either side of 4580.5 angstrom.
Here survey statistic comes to -0.6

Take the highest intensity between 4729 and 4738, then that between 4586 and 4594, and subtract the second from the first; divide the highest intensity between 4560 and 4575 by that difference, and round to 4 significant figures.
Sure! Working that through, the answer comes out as -1185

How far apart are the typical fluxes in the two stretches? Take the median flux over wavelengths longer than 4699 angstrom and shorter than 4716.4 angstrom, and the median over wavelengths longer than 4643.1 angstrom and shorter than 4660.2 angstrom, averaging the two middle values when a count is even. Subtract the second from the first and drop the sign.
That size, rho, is 0.29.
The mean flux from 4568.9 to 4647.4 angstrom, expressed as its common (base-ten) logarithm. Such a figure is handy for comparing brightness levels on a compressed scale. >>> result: 0.907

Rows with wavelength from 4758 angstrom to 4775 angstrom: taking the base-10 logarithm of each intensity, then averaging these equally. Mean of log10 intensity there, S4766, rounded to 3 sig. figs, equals 0.902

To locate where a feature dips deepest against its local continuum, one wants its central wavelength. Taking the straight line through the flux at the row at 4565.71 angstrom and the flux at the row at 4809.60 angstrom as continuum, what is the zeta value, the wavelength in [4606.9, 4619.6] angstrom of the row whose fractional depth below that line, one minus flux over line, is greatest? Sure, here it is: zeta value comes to 4618.58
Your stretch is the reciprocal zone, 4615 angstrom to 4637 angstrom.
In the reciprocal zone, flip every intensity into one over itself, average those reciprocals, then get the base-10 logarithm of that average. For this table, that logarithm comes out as -0.917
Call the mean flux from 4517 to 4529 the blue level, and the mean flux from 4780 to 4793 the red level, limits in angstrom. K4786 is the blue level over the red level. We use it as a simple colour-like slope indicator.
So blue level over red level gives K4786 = 0.96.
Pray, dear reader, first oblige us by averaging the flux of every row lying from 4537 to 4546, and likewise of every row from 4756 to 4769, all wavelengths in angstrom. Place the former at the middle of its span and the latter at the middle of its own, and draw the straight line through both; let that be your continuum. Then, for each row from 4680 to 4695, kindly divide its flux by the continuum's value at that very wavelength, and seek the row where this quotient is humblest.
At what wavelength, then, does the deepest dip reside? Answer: 4680.68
